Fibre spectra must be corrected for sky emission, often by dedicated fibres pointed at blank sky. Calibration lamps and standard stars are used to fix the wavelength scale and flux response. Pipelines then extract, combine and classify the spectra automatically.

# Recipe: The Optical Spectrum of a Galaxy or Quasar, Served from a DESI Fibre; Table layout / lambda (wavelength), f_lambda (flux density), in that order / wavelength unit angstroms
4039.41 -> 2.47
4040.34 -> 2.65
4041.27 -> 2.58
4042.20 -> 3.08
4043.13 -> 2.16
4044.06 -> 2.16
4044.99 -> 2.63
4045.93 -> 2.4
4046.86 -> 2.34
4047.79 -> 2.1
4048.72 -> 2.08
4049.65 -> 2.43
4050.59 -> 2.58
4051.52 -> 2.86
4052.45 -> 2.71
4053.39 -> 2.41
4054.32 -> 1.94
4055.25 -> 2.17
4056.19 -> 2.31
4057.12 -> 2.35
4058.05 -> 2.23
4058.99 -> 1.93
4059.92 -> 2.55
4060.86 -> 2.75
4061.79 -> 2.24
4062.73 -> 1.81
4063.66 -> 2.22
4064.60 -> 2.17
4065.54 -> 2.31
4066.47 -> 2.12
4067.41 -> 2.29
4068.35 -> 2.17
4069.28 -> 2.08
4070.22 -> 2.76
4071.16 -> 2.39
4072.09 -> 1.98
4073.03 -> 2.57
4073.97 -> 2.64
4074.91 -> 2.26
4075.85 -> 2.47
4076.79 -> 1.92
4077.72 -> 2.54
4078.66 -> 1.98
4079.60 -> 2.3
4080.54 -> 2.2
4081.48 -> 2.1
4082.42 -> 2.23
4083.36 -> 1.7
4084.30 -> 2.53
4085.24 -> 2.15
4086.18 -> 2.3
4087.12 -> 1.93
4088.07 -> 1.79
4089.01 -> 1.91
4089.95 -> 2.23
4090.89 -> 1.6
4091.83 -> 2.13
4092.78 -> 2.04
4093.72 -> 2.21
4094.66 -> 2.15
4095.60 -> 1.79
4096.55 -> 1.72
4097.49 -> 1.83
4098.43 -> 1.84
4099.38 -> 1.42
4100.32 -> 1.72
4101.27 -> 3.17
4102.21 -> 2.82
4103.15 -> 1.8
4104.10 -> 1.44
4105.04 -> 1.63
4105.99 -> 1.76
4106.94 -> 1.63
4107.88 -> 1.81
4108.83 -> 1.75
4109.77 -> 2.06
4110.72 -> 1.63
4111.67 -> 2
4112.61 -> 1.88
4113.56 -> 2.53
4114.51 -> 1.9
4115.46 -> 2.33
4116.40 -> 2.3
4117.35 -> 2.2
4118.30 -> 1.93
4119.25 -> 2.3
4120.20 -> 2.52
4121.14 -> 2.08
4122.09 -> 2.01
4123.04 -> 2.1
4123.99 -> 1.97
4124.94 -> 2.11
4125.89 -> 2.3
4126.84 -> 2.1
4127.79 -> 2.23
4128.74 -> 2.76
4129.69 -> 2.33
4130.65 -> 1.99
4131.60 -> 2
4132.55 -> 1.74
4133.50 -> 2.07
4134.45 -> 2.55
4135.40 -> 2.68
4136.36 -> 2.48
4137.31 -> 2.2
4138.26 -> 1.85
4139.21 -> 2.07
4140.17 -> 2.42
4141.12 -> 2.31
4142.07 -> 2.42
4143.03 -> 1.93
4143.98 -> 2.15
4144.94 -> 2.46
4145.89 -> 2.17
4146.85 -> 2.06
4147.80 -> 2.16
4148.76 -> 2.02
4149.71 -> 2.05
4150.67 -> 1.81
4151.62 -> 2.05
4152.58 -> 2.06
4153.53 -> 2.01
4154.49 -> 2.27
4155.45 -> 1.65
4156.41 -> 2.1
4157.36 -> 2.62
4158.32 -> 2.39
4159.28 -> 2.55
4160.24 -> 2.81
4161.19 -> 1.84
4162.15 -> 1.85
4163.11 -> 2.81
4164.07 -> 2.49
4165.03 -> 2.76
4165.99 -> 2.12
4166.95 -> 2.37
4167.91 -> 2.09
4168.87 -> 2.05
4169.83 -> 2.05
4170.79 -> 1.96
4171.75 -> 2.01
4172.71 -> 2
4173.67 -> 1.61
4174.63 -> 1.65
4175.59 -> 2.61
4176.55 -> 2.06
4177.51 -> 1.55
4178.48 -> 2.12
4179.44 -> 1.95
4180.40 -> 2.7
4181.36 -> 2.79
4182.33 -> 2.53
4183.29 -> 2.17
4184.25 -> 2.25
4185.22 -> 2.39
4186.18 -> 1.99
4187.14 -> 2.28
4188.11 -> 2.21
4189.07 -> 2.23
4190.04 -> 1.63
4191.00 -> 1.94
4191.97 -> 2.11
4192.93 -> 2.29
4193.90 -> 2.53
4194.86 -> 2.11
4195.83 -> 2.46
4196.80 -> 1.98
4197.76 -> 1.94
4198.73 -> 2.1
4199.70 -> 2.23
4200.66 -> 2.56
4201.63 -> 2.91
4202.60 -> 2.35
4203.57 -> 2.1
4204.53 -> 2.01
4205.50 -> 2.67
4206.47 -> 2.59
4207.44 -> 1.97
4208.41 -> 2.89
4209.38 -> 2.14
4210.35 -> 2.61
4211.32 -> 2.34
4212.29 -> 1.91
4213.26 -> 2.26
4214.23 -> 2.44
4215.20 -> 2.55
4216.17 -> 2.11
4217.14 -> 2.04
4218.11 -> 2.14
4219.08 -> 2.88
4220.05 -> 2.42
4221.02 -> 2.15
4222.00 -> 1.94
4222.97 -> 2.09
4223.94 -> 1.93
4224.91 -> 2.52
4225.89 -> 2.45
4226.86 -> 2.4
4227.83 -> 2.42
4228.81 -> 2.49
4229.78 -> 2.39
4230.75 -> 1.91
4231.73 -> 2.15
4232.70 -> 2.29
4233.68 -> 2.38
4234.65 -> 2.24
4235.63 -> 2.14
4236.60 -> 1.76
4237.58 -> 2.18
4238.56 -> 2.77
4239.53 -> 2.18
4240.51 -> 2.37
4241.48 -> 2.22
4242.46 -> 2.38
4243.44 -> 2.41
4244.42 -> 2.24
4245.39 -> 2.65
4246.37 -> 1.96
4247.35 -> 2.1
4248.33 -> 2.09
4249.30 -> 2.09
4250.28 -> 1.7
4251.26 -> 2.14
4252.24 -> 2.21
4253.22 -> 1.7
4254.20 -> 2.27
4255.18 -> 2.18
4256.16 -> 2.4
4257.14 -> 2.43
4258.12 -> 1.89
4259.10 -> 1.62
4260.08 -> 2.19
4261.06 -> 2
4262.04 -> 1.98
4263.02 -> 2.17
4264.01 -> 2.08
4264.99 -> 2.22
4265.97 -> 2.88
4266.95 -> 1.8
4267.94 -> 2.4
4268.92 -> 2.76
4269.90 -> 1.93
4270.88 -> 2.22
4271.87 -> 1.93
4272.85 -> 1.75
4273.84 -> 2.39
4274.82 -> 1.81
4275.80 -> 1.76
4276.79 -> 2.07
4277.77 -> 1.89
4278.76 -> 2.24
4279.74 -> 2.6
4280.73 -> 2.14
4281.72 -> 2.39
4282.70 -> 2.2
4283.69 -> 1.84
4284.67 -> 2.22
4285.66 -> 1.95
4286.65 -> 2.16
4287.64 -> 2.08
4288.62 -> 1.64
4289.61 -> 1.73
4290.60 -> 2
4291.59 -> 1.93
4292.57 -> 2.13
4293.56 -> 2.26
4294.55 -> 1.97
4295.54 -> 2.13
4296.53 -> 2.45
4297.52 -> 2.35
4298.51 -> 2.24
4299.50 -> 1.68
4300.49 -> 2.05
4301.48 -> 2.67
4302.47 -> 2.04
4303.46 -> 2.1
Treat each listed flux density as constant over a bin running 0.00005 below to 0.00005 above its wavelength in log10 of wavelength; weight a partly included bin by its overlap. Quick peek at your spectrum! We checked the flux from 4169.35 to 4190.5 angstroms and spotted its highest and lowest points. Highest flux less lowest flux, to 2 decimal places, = 1.24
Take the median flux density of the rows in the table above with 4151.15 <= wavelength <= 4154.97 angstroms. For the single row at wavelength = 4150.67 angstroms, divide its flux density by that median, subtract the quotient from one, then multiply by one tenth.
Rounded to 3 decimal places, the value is 0.012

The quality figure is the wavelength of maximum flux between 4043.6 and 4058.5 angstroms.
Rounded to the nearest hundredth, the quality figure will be 4051.52 angstroms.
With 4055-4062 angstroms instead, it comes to 4060.86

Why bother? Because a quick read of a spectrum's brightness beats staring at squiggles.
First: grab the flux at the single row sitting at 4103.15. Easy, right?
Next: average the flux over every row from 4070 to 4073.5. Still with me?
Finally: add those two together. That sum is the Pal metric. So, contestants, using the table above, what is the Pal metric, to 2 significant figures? 4.2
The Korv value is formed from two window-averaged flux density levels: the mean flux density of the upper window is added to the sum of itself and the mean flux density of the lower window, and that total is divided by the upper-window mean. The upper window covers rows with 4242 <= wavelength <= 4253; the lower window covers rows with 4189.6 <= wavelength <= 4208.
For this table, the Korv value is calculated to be 3.03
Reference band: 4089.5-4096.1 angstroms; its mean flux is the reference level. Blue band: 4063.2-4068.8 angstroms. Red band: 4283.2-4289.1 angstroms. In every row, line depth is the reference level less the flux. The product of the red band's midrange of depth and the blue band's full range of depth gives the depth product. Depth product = 0.017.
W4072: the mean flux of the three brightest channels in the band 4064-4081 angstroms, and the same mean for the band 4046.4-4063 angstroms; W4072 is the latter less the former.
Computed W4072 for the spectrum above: 0.12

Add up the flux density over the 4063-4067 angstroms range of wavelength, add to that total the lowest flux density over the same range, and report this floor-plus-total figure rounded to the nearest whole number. 11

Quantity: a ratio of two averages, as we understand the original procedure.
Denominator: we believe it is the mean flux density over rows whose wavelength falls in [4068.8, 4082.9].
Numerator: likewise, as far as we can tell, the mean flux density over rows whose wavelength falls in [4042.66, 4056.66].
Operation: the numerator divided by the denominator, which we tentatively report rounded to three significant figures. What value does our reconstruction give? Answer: 1.02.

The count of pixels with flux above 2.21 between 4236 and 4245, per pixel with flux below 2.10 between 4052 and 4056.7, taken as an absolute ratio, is 6.0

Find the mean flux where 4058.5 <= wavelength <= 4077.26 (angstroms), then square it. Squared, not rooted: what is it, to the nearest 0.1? 5.2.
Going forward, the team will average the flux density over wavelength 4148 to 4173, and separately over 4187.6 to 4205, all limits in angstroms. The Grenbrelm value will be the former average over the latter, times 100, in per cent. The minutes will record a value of 99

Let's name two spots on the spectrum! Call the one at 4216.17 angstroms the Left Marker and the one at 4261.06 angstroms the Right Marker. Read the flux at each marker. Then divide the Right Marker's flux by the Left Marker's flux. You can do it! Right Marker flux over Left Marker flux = 0.95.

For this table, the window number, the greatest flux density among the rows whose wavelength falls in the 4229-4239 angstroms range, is 2.77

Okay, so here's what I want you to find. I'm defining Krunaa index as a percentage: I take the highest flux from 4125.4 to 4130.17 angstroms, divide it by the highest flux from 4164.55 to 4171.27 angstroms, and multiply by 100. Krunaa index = 100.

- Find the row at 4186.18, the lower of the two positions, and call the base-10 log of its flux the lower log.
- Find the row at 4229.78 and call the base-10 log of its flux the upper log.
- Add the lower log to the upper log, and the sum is 0.68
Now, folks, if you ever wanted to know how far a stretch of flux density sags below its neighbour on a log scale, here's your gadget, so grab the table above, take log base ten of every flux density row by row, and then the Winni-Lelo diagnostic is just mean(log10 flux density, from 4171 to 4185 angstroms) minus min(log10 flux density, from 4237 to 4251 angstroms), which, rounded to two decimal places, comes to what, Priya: 0.09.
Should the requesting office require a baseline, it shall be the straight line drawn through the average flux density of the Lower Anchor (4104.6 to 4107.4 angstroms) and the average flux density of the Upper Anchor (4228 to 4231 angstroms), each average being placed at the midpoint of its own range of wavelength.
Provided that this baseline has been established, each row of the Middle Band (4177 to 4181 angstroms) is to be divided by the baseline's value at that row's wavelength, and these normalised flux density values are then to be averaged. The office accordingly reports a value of 1.03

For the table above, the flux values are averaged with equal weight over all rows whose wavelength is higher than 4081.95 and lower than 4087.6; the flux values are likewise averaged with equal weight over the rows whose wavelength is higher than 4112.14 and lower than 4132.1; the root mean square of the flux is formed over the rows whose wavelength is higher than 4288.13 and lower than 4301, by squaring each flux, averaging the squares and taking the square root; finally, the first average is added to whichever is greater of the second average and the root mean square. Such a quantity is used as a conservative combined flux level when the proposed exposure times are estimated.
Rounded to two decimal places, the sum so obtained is 4.32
